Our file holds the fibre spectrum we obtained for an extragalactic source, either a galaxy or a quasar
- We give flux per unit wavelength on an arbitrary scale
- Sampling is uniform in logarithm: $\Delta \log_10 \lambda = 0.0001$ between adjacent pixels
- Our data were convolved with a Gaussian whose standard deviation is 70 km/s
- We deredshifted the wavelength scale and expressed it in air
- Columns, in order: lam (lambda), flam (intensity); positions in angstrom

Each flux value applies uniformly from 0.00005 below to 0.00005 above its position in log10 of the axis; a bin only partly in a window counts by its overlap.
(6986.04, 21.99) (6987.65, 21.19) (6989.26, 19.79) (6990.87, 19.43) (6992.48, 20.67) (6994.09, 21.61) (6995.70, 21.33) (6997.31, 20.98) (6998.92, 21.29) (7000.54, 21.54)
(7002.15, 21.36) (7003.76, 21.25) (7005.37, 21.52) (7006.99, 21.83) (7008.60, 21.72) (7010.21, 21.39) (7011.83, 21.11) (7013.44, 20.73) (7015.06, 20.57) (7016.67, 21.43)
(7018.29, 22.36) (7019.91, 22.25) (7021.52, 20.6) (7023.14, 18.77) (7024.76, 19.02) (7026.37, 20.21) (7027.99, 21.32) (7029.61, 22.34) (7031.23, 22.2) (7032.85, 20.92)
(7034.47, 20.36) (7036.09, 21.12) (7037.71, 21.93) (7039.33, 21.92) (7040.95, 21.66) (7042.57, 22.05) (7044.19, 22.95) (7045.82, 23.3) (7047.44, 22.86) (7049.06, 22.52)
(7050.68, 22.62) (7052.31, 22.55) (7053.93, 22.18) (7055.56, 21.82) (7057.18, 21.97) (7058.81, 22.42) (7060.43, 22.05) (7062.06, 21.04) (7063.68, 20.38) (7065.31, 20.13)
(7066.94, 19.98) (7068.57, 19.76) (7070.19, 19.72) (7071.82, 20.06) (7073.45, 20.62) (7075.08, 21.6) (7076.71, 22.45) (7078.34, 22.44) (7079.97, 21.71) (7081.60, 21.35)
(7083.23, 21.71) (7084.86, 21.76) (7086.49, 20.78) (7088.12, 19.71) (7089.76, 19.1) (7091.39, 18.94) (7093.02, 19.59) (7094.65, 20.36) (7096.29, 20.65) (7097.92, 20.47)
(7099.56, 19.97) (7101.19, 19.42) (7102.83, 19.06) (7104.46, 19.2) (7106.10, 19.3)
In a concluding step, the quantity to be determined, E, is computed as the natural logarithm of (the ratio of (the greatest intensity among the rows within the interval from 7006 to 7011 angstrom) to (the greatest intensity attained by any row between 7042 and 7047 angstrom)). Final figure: -0.07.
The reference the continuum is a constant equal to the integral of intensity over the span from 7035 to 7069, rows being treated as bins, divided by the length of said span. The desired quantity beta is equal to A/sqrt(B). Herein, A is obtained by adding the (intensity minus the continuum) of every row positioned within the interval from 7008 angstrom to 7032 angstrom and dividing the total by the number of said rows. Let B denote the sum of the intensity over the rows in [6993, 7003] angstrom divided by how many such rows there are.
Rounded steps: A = -0.7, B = 21.4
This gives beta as -0.154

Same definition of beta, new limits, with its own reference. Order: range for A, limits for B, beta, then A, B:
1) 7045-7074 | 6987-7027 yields -0.074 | -0.3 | 21.0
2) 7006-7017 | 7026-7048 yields -0.113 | -0.5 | 21.8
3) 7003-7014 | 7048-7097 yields -0.091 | -0.4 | 21.1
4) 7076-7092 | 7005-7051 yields -0.169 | -0.8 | 21.5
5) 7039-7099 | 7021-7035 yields -0.111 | -0.5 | 20.6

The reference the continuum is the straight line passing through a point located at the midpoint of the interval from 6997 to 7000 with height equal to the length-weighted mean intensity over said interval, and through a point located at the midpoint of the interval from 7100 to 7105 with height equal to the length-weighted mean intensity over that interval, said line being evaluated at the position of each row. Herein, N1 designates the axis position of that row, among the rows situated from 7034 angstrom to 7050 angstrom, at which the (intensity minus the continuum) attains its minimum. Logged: 7034.47 angstrom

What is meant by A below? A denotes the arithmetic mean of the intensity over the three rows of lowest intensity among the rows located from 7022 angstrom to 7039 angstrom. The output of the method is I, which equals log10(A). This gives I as 1.29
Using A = 19.3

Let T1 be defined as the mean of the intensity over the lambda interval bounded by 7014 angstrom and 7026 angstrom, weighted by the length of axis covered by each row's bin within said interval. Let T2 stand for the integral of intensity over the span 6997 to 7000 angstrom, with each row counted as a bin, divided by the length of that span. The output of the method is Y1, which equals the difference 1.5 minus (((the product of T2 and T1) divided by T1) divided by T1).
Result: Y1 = 0.48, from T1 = 20.7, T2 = 21.1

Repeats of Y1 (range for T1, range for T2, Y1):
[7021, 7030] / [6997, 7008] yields 0.44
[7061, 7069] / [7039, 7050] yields 0.39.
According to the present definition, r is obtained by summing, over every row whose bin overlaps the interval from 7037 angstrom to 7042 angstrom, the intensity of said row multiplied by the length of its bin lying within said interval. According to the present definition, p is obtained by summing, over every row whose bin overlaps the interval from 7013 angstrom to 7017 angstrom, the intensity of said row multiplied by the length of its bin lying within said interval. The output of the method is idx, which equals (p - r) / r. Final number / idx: -0.236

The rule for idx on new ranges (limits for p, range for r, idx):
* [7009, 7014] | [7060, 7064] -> 0.249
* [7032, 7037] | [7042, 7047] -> -0.086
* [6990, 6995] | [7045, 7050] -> -0.101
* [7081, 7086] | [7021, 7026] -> 0.108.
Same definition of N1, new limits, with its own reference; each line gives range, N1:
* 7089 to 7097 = 7091.39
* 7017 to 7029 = 7023.14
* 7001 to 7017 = 7015.06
